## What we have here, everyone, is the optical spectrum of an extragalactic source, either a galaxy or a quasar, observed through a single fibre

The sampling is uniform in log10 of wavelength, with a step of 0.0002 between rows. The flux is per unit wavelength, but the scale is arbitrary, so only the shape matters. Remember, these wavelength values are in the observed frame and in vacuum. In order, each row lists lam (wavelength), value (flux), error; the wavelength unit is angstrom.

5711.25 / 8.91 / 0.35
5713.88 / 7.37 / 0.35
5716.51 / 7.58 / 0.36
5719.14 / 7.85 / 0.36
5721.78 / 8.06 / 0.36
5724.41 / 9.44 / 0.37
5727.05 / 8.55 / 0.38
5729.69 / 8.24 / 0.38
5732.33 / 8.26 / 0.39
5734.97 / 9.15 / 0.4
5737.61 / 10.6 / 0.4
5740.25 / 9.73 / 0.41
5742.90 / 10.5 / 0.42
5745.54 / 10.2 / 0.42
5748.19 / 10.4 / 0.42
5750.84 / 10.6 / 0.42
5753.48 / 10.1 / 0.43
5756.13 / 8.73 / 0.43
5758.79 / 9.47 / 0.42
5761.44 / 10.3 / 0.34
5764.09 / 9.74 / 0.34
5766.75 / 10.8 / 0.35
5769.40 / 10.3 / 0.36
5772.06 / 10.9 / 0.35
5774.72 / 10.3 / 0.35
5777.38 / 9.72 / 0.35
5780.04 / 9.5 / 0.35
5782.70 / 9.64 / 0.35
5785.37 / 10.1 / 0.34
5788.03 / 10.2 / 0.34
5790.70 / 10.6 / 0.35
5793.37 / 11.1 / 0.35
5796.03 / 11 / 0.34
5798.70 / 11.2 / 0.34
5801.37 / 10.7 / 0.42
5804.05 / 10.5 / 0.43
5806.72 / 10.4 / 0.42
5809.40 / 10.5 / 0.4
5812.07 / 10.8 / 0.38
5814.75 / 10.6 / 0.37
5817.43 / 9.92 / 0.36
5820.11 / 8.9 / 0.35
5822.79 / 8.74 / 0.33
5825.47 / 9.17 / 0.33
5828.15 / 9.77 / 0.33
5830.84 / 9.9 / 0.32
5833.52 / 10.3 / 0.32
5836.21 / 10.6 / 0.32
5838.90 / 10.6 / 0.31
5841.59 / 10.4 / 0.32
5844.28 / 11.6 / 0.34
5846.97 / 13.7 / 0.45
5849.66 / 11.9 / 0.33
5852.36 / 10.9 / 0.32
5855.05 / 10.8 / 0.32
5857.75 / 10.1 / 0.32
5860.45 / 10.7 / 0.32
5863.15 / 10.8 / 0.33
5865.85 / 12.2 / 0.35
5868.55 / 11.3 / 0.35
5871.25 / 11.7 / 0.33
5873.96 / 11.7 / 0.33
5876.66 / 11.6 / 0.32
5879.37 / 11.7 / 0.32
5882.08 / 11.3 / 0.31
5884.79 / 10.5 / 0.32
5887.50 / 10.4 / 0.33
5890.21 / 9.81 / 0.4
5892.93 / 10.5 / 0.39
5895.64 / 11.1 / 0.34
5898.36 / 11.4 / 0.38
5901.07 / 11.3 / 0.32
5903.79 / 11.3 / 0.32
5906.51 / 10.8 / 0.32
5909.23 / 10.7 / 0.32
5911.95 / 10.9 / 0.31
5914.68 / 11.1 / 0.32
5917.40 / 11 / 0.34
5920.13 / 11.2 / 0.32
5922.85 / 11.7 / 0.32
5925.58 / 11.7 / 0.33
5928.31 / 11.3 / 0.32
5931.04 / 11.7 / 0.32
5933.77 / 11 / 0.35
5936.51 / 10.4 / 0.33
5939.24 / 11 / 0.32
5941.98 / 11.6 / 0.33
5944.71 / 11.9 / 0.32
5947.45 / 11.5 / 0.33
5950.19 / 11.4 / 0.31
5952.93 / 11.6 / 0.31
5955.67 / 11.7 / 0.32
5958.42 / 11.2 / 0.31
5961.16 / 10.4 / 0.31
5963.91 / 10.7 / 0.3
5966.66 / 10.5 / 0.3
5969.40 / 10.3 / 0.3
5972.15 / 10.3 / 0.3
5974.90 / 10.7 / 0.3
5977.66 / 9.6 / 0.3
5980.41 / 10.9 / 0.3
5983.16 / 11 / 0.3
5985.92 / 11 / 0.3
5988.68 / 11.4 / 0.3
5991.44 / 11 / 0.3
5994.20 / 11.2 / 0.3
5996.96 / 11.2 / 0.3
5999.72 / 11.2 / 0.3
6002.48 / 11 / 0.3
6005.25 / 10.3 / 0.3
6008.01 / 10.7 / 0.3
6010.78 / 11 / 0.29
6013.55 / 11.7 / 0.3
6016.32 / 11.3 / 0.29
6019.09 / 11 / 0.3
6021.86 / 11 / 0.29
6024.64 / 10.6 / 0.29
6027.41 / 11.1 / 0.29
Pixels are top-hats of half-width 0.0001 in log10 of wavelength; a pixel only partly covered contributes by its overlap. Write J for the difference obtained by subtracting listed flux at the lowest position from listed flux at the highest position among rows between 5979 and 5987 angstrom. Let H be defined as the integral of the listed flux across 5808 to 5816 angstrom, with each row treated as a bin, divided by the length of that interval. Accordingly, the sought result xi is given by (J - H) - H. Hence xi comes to -21.2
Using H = 10.6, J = 0.10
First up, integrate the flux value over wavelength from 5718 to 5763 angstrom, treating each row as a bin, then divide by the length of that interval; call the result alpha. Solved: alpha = 9.4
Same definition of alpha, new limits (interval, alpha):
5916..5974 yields 11.1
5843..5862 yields 11.4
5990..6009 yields 11.0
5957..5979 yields 10.5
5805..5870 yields 10.6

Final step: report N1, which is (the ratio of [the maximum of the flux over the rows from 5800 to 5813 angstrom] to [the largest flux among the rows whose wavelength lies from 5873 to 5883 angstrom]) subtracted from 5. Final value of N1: 4.08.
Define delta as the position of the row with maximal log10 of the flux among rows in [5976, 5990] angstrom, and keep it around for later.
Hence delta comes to 5988.68 angstrom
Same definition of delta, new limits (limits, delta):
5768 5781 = 5772.06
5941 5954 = 5944.71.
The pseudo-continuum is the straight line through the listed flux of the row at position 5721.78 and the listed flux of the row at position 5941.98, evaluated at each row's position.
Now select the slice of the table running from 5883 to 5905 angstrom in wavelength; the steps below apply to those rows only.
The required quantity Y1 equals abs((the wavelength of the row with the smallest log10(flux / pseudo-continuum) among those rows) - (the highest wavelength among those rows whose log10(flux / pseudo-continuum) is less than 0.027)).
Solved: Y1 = 13.6 angstrom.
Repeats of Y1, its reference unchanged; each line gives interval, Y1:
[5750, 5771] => 0.0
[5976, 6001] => 22.1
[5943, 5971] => 0.0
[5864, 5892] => 0.0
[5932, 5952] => 13.7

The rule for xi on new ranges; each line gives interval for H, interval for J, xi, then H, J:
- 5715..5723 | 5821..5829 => -14.6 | 7.8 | 1.03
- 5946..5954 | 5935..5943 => -21.8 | 11.5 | 1.20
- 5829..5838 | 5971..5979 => -21.2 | 10.3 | -0.70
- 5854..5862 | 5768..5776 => -21.0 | 10.5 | 0.00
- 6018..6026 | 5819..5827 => -21.4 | 10.9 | 0.27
